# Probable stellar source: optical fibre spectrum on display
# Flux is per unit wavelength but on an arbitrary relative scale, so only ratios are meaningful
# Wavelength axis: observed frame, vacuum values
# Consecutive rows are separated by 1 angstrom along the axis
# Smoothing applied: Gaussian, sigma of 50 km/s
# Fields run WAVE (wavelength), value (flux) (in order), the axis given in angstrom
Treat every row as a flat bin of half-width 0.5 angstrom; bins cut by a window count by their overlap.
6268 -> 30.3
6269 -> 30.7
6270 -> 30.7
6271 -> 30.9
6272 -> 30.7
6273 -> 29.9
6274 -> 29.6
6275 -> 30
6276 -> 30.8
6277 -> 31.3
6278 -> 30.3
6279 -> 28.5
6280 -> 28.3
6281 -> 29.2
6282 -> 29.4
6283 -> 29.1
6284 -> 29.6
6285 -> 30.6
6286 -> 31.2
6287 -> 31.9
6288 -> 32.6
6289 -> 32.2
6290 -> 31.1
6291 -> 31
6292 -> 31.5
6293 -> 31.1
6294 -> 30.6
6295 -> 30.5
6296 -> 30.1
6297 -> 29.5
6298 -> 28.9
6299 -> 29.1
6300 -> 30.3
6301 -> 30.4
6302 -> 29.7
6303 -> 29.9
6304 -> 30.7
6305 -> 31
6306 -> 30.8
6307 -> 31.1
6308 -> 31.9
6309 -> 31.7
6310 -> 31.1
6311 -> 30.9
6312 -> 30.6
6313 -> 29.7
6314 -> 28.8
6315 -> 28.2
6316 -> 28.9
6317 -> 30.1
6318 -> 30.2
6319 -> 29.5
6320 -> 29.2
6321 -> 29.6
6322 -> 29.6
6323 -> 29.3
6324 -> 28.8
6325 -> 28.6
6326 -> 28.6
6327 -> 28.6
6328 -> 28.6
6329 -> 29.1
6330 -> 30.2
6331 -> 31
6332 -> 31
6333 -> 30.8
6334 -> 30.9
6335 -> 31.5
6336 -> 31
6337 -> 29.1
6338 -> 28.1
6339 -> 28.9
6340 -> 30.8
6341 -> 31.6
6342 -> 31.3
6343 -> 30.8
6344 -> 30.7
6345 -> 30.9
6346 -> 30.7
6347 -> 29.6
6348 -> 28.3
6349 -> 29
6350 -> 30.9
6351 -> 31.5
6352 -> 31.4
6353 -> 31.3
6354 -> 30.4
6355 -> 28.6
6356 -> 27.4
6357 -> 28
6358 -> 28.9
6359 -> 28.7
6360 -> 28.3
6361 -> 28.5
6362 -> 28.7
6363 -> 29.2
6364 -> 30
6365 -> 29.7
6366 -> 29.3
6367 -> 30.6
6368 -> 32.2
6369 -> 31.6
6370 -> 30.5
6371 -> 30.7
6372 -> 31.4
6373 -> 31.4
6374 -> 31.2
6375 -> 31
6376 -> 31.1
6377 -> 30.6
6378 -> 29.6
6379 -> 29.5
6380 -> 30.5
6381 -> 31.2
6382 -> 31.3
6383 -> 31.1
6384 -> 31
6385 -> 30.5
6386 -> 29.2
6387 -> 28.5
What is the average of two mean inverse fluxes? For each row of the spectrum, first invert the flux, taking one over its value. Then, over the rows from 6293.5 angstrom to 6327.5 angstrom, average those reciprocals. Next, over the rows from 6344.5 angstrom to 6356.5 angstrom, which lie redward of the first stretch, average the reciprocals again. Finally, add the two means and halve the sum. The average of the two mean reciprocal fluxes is 0.0334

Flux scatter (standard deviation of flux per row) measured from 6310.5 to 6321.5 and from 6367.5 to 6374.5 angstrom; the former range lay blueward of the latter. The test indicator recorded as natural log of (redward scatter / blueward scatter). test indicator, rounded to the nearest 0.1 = -0.4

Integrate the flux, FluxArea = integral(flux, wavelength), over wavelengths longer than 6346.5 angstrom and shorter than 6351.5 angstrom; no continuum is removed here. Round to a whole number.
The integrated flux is 149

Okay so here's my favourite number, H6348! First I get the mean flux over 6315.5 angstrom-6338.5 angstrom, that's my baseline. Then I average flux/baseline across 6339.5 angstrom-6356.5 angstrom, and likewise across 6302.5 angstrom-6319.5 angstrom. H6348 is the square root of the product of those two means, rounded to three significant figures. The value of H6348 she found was 1.02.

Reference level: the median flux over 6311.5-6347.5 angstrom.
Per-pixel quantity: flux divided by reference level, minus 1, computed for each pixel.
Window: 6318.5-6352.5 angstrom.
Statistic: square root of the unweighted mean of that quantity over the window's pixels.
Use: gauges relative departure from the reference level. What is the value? 0.106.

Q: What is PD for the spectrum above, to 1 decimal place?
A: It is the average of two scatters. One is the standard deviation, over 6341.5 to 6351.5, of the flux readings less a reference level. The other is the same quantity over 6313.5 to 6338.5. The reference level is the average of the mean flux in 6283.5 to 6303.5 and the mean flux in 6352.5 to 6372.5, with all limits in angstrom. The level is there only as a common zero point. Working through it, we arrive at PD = 1.0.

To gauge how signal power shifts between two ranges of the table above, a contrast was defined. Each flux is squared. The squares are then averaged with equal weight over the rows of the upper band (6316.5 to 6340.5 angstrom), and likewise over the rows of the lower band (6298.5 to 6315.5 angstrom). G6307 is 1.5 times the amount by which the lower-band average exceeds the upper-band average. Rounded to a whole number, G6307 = 57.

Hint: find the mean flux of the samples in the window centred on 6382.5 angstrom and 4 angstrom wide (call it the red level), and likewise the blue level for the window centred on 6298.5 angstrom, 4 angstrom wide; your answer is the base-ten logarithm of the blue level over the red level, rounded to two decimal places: -0.02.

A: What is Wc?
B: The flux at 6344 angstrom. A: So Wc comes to 30.7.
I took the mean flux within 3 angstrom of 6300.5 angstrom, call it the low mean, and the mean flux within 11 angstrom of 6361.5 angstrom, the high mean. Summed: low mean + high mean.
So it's 59.6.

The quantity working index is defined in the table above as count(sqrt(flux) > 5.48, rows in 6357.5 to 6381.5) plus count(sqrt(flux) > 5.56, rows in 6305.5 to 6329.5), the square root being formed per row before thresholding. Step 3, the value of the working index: 17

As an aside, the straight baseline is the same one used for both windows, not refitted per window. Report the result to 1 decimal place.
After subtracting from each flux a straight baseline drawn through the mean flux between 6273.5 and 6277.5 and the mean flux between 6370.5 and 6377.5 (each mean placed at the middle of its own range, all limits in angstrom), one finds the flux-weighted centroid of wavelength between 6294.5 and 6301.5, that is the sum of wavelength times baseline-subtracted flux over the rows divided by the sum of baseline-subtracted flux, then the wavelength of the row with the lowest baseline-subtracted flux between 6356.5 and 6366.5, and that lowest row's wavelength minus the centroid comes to 58.9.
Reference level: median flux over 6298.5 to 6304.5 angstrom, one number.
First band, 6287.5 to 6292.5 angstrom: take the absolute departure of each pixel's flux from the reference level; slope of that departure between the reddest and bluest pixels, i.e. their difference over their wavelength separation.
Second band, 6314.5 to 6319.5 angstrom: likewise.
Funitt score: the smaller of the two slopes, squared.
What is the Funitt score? 0.11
